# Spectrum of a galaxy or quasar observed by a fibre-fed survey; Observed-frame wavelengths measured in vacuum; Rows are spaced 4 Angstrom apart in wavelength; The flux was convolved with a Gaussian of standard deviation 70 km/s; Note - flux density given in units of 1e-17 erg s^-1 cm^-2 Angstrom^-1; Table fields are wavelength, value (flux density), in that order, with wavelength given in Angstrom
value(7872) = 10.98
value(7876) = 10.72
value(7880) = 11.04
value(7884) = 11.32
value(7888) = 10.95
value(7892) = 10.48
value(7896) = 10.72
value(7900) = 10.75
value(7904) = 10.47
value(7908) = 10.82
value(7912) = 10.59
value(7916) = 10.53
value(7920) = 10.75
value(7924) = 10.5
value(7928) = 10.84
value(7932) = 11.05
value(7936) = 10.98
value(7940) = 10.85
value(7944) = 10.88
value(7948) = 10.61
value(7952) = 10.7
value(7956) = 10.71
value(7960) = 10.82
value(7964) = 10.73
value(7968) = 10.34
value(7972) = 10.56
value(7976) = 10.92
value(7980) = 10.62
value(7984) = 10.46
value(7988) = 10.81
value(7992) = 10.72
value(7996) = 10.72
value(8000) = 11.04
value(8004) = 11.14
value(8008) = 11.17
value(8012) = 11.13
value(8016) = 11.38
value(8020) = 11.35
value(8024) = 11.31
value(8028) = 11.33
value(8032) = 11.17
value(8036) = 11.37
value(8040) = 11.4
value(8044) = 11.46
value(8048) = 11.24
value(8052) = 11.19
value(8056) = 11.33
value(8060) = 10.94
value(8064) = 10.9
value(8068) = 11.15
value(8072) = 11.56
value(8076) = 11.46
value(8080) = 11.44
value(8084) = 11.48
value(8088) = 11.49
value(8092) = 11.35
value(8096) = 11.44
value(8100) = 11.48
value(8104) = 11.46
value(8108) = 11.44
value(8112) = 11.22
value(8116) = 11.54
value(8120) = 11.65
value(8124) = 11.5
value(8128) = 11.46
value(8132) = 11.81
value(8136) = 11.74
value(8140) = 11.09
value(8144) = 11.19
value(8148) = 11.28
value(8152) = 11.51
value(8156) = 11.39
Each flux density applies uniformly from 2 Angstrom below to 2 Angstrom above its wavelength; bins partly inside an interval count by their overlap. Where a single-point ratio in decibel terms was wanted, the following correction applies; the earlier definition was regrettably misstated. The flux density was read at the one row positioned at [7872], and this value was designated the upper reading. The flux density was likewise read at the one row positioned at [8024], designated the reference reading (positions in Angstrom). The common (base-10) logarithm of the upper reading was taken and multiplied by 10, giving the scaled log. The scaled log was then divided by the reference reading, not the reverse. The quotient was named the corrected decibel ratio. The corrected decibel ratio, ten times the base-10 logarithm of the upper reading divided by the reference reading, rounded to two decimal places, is 0.92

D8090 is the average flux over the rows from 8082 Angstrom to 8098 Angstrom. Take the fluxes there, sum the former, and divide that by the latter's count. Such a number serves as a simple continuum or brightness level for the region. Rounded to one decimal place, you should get 11.4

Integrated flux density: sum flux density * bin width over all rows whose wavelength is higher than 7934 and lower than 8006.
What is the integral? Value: 774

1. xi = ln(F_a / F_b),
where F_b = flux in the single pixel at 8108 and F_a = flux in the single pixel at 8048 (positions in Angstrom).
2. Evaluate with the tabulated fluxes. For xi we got -0.018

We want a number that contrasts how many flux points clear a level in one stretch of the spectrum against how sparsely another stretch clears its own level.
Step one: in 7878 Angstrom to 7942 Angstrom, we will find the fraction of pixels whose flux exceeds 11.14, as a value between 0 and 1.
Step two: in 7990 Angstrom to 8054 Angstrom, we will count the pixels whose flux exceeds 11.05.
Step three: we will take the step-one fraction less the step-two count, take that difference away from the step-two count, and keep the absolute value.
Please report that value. 26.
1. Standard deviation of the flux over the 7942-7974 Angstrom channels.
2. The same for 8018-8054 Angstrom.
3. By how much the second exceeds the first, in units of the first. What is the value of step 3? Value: -0.4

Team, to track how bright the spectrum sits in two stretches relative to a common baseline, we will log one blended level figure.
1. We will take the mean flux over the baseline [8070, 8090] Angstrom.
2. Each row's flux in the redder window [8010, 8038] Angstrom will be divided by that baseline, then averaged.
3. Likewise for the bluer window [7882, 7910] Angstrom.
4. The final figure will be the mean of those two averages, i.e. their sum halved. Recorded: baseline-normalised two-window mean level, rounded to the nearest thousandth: 0.961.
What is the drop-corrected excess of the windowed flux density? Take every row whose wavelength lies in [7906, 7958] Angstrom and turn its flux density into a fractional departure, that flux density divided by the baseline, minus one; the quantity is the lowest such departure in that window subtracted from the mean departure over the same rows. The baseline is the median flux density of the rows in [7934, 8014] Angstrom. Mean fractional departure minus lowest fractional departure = 0.024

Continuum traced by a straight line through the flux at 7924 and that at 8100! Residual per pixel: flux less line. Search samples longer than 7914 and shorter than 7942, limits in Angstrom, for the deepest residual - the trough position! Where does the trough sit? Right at 7924 Angstrom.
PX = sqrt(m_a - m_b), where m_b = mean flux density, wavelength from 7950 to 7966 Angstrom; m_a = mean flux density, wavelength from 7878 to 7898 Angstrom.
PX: 0.40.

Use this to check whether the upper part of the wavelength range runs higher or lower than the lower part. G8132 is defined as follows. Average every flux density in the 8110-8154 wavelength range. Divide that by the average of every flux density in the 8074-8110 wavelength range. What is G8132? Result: 1.00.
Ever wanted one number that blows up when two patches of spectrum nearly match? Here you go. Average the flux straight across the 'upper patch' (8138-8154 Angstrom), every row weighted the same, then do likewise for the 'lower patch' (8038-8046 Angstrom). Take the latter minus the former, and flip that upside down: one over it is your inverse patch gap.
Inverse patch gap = 6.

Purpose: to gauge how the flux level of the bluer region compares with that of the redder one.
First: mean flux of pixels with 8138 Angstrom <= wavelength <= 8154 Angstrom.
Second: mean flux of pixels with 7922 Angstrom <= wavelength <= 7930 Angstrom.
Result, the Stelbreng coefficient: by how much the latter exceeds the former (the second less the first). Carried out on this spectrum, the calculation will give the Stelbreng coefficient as -0.60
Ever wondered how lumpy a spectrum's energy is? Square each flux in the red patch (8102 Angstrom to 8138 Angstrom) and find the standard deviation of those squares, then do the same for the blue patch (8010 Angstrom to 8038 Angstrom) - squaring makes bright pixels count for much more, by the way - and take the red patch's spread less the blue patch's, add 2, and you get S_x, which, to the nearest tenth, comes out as 3.8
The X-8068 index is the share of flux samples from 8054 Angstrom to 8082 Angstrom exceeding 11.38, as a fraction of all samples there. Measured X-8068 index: 0.4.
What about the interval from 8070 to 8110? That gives 0.9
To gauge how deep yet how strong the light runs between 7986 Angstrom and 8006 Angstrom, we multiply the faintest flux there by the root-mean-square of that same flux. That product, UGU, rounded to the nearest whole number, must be 117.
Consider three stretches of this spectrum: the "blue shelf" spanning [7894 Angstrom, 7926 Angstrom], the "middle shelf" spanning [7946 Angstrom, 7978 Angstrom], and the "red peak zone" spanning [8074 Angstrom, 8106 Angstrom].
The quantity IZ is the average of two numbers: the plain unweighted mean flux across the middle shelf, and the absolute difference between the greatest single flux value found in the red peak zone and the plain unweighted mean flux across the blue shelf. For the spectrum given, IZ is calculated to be 5.76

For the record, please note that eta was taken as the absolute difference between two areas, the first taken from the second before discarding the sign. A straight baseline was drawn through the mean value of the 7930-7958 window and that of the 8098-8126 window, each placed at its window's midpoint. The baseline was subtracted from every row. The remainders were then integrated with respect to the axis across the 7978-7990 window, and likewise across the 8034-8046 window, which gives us 6.8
